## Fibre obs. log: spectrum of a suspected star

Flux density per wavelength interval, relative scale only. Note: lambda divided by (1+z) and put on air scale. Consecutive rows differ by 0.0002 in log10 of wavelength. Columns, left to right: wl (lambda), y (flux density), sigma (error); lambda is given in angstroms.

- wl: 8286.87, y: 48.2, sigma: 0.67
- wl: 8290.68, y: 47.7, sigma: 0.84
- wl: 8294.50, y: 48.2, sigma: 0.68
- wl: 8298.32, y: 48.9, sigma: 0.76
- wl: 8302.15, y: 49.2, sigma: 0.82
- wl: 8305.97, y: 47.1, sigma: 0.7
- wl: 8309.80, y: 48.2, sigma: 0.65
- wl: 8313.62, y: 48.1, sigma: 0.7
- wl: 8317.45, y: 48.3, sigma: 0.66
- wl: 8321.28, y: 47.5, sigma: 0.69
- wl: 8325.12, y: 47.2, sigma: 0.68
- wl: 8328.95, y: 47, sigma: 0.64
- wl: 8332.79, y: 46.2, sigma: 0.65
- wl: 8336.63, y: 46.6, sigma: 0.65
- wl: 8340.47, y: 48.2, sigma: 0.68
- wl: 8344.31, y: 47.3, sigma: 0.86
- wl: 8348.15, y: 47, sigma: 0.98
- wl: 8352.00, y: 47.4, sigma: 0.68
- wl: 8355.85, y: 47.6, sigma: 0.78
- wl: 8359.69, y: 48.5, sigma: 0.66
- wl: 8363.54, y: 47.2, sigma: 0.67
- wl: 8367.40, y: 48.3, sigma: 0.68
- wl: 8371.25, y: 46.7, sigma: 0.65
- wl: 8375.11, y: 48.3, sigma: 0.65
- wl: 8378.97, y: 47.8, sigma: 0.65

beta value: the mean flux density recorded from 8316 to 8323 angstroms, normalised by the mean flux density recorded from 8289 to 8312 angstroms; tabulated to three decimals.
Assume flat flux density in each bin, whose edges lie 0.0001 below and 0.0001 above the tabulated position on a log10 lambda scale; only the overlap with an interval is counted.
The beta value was 0.993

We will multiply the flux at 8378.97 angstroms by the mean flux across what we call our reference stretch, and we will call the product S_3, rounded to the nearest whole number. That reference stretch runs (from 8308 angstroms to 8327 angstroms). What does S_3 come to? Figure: 2288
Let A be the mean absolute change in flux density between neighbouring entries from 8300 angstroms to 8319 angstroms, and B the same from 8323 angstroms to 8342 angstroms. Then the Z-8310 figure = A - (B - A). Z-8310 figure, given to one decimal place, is 1.0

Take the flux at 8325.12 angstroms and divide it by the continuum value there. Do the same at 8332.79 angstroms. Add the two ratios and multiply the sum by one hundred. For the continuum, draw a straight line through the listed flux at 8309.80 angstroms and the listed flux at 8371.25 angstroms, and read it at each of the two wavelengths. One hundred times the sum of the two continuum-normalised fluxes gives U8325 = 195.7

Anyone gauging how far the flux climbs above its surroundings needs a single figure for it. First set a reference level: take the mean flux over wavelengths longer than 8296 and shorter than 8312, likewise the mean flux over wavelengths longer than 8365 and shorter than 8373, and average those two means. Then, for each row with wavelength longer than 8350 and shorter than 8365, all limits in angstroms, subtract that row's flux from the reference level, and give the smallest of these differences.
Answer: -0.6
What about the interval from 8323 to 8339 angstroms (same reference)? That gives 0.7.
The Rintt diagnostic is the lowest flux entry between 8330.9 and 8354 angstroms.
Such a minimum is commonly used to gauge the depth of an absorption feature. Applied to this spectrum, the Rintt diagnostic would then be 46.2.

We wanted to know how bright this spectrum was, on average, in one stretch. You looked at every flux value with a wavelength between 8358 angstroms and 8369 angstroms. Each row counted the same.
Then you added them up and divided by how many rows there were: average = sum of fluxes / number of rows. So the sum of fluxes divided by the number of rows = 48.0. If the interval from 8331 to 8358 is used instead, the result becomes 47.2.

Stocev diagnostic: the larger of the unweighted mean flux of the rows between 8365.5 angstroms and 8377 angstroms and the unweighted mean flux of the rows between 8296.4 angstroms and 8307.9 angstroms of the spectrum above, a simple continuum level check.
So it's 48.4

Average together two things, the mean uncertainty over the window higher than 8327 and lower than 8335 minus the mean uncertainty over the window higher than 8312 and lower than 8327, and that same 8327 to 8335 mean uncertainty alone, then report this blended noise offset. 0.30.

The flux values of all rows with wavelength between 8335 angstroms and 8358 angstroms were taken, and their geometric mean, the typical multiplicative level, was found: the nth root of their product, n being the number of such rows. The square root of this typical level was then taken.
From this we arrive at 6.88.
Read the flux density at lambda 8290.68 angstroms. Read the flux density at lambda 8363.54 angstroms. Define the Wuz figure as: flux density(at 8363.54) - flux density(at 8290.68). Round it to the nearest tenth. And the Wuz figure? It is -0.5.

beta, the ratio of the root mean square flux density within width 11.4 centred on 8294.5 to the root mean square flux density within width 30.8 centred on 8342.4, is 1.02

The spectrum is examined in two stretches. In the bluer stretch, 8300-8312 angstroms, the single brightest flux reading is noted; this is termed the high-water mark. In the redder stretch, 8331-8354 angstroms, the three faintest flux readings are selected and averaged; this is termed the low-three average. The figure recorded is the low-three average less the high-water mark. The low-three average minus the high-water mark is -2.6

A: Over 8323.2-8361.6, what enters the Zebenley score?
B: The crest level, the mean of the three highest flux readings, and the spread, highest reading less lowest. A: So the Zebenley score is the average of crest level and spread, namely 25.2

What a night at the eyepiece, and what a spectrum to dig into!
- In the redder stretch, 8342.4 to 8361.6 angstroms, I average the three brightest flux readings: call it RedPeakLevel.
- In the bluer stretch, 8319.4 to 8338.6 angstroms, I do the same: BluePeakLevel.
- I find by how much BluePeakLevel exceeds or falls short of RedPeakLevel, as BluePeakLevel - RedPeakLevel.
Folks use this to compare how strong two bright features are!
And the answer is -0.6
